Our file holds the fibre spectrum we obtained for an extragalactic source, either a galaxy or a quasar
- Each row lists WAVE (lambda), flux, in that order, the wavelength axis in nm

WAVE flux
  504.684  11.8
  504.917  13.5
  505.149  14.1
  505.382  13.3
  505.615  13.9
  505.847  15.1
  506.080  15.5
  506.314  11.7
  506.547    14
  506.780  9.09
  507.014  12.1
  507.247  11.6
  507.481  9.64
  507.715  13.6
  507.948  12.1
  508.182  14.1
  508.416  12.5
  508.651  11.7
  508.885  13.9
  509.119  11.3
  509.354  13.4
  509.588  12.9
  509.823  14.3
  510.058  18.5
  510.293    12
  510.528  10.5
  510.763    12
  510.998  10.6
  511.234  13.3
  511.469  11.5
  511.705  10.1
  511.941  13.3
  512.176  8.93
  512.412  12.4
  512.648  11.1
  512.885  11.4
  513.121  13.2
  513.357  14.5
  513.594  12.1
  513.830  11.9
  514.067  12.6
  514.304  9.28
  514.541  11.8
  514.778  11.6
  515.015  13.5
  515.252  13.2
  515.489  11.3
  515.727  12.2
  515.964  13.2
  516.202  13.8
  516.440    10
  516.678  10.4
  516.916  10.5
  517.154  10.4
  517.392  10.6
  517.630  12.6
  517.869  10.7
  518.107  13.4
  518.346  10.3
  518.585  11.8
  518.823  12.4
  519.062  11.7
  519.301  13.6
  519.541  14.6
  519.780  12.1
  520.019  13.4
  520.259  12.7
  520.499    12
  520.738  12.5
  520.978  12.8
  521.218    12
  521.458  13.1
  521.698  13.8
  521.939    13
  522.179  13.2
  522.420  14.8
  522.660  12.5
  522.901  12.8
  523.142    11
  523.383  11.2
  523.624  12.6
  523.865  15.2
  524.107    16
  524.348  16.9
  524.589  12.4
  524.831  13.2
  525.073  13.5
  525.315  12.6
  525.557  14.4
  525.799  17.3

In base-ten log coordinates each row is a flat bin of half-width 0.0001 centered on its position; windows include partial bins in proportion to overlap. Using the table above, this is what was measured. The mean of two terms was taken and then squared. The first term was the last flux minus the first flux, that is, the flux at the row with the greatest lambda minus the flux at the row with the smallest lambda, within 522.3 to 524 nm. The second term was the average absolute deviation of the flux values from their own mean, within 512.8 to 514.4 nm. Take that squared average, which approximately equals 0.57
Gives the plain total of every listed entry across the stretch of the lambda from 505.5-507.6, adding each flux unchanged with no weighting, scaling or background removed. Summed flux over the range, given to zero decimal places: 113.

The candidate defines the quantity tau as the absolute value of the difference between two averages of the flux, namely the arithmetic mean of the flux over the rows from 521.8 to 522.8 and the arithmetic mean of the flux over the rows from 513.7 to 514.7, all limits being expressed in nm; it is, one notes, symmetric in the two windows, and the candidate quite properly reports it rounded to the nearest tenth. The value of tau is 2.0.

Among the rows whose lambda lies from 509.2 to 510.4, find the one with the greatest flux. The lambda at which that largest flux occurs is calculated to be 510.058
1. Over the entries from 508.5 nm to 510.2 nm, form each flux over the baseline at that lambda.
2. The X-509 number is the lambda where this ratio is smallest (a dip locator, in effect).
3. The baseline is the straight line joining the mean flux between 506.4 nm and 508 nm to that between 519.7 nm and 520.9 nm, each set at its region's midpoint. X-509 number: 509.119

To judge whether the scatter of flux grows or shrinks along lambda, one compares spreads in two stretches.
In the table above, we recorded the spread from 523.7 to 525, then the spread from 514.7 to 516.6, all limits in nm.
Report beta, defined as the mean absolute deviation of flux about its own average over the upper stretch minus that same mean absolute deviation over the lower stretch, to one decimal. 0.5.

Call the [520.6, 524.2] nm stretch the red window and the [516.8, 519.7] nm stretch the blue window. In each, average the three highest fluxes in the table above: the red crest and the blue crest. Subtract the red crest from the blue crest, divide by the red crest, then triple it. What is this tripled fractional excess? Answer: -0.29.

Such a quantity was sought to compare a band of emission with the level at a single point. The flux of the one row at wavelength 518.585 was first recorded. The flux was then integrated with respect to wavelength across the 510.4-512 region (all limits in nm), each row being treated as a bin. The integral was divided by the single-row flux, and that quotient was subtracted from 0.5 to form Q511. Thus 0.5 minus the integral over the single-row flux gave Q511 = -1.1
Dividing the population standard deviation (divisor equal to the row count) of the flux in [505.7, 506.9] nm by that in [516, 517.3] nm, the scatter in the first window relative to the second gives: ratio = 1.7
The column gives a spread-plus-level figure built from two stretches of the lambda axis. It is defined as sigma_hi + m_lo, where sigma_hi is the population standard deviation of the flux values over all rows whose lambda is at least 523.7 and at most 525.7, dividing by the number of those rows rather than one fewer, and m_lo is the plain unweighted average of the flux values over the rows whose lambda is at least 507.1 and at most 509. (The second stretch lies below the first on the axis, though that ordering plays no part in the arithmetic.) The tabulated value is 13.9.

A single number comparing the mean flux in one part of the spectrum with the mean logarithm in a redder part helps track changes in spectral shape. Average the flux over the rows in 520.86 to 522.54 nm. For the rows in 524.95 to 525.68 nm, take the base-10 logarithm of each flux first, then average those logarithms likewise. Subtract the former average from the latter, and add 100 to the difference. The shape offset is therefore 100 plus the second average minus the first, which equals 87.9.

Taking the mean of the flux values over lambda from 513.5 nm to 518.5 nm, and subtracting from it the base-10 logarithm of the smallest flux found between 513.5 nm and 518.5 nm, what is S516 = 10.7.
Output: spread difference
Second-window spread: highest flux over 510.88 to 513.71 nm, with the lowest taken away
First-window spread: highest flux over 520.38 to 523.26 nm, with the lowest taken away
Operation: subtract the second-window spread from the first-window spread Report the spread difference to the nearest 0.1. -1.8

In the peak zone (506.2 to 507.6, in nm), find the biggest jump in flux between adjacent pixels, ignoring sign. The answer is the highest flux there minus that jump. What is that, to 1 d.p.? 9.1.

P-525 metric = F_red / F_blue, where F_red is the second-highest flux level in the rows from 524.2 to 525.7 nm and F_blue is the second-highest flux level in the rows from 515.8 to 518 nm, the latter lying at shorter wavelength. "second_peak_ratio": 1.1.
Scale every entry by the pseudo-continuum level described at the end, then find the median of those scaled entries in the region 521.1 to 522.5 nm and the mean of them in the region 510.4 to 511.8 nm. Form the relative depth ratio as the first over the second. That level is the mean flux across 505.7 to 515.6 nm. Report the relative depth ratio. 1.16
